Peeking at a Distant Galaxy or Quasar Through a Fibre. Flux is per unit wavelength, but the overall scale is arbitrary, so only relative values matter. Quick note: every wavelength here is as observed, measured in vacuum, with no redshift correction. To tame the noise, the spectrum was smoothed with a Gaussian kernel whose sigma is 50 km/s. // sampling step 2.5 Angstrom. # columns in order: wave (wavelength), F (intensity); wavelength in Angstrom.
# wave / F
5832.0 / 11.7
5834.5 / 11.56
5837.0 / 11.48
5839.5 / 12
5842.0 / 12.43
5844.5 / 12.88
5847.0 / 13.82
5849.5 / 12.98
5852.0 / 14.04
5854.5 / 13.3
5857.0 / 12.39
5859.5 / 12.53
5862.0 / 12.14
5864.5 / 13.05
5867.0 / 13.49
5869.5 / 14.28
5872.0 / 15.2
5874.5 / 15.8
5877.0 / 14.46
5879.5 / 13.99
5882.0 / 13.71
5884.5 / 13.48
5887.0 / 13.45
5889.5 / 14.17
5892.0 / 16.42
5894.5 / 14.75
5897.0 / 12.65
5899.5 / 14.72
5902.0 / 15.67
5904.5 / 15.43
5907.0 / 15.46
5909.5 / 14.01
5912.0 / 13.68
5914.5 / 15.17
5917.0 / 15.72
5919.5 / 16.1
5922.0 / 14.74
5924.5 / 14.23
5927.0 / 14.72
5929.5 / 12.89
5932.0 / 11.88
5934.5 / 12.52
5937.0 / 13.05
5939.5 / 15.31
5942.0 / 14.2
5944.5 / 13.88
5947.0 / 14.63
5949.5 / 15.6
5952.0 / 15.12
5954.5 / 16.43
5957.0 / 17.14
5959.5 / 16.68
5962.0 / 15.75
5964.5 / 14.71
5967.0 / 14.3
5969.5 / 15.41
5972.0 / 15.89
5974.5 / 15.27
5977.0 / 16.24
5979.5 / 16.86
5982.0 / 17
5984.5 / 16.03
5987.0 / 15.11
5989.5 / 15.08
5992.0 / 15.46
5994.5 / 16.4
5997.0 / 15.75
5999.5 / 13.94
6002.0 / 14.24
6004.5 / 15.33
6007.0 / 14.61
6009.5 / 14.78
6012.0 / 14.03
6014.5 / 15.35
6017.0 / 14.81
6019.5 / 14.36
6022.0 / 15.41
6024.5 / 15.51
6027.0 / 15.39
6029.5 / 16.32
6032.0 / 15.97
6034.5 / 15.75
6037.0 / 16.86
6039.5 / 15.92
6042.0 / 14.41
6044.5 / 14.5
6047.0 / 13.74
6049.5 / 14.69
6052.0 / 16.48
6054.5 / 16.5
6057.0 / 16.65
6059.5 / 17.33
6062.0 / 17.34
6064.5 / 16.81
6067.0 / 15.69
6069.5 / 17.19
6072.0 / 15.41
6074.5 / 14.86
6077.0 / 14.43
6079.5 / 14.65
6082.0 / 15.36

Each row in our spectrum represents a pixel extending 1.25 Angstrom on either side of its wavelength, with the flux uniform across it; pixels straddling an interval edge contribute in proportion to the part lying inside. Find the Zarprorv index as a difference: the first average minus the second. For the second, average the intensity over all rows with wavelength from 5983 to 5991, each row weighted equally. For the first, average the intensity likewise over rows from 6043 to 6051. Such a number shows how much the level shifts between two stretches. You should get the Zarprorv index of -1.1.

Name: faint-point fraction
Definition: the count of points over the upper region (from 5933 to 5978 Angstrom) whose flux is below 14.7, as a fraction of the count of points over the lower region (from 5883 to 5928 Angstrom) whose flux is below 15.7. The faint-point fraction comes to 0.400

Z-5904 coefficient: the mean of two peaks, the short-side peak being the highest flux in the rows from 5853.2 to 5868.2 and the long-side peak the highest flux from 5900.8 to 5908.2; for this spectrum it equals 14.6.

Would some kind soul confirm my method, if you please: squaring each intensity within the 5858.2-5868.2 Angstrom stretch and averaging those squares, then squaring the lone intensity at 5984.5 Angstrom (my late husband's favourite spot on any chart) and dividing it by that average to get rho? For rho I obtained 1.6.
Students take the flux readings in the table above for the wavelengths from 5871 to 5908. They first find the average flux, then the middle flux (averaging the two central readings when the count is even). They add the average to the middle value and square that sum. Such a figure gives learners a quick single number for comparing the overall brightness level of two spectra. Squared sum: 861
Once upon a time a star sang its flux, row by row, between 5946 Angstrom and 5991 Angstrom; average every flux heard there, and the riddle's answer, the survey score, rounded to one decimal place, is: 15.7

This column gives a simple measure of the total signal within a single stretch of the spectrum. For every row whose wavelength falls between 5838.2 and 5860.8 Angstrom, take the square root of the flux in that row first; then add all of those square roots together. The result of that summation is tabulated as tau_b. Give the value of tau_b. 32.4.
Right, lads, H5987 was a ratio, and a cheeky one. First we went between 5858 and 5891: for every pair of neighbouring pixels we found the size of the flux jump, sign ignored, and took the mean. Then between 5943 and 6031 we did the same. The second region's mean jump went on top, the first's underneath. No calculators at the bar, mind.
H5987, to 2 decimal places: 1.20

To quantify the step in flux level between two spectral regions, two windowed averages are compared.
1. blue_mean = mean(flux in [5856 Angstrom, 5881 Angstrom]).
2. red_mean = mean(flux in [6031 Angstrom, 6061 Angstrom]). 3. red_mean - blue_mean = 2.00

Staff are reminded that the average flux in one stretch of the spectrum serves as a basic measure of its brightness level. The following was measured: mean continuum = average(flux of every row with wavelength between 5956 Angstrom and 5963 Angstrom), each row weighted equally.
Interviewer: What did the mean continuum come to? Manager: 16.5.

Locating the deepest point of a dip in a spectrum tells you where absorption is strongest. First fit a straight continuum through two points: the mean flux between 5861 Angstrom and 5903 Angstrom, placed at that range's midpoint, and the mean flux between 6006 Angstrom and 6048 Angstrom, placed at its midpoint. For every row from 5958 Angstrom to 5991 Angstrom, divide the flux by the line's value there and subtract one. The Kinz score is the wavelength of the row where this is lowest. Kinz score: 5967.0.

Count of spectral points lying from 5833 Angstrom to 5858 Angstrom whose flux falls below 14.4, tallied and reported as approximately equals 10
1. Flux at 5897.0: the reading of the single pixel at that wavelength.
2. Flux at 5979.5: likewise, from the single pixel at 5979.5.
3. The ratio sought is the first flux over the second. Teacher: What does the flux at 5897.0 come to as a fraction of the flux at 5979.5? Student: 0.75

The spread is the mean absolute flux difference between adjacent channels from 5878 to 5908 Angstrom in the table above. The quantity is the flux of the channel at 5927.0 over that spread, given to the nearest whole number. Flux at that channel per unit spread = 15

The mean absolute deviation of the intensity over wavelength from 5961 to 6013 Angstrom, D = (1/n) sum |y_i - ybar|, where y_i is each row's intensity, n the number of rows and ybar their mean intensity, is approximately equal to 0.70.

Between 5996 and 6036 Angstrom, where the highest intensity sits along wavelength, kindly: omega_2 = 6029.5 Angstrom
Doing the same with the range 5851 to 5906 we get 5892.0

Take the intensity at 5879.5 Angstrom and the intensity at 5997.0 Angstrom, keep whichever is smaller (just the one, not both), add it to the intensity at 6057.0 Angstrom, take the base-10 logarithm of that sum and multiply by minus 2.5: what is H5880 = -3.72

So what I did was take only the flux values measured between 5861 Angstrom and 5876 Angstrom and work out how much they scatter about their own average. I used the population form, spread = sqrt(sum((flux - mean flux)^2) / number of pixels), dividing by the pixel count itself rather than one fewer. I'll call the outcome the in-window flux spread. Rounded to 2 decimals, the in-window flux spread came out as 1.25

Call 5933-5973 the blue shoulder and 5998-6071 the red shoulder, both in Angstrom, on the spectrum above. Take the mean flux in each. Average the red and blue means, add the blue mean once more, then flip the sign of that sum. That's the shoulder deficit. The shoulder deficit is -30.3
